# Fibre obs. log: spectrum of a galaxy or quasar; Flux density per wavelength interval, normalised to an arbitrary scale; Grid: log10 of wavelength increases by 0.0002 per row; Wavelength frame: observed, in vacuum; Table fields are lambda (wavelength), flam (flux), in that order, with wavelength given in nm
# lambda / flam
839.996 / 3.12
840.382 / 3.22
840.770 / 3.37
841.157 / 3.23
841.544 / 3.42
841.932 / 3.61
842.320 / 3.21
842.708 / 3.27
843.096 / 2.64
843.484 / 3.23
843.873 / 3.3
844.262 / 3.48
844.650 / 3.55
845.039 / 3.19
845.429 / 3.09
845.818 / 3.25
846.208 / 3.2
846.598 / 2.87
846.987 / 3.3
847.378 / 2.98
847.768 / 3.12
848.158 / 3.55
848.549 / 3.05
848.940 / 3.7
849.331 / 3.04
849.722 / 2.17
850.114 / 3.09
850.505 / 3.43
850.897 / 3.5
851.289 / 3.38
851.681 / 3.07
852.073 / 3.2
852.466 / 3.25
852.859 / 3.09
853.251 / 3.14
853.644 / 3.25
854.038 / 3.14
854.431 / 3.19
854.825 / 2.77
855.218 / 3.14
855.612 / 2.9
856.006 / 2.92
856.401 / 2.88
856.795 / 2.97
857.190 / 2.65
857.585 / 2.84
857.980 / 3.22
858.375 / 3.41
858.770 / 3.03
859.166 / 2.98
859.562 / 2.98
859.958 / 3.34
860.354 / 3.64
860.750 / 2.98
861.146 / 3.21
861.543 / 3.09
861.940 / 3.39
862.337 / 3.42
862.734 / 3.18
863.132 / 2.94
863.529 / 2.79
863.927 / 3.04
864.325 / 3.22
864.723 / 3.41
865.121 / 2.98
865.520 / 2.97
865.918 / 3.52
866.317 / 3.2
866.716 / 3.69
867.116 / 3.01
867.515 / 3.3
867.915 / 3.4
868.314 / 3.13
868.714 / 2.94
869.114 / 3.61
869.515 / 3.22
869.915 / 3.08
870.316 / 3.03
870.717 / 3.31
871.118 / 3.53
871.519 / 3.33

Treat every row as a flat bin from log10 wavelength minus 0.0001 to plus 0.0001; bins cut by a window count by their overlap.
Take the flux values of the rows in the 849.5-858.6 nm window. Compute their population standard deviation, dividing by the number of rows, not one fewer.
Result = 0.29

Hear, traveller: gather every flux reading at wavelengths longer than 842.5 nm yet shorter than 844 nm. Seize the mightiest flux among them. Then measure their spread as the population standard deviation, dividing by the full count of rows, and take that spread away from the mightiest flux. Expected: 3.03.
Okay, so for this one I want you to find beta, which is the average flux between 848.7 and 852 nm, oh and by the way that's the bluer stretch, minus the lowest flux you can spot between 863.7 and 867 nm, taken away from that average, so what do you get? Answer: 0.20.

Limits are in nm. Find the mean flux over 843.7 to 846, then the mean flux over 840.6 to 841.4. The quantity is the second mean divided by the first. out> 1.00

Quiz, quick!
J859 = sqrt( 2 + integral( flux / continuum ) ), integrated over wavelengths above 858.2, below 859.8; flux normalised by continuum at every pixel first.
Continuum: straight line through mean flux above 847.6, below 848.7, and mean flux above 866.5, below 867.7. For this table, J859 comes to 1.87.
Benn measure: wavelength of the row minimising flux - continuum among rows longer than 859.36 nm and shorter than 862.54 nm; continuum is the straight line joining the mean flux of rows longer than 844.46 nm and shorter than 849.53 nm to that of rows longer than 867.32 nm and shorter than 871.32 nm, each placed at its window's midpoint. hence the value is 860.750 nm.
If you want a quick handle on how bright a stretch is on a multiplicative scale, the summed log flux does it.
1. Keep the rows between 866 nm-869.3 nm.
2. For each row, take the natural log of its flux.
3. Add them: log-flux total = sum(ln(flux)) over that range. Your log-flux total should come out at 9.49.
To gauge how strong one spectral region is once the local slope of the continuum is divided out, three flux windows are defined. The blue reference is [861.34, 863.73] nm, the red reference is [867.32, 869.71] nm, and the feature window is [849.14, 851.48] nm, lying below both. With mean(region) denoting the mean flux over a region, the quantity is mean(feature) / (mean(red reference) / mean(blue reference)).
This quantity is 2.98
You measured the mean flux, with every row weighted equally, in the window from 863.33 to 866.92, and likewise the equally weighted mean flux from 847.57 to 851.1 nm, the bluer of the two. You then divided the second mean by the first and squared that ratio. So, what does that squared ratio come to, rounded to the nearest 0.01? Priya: 0.99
